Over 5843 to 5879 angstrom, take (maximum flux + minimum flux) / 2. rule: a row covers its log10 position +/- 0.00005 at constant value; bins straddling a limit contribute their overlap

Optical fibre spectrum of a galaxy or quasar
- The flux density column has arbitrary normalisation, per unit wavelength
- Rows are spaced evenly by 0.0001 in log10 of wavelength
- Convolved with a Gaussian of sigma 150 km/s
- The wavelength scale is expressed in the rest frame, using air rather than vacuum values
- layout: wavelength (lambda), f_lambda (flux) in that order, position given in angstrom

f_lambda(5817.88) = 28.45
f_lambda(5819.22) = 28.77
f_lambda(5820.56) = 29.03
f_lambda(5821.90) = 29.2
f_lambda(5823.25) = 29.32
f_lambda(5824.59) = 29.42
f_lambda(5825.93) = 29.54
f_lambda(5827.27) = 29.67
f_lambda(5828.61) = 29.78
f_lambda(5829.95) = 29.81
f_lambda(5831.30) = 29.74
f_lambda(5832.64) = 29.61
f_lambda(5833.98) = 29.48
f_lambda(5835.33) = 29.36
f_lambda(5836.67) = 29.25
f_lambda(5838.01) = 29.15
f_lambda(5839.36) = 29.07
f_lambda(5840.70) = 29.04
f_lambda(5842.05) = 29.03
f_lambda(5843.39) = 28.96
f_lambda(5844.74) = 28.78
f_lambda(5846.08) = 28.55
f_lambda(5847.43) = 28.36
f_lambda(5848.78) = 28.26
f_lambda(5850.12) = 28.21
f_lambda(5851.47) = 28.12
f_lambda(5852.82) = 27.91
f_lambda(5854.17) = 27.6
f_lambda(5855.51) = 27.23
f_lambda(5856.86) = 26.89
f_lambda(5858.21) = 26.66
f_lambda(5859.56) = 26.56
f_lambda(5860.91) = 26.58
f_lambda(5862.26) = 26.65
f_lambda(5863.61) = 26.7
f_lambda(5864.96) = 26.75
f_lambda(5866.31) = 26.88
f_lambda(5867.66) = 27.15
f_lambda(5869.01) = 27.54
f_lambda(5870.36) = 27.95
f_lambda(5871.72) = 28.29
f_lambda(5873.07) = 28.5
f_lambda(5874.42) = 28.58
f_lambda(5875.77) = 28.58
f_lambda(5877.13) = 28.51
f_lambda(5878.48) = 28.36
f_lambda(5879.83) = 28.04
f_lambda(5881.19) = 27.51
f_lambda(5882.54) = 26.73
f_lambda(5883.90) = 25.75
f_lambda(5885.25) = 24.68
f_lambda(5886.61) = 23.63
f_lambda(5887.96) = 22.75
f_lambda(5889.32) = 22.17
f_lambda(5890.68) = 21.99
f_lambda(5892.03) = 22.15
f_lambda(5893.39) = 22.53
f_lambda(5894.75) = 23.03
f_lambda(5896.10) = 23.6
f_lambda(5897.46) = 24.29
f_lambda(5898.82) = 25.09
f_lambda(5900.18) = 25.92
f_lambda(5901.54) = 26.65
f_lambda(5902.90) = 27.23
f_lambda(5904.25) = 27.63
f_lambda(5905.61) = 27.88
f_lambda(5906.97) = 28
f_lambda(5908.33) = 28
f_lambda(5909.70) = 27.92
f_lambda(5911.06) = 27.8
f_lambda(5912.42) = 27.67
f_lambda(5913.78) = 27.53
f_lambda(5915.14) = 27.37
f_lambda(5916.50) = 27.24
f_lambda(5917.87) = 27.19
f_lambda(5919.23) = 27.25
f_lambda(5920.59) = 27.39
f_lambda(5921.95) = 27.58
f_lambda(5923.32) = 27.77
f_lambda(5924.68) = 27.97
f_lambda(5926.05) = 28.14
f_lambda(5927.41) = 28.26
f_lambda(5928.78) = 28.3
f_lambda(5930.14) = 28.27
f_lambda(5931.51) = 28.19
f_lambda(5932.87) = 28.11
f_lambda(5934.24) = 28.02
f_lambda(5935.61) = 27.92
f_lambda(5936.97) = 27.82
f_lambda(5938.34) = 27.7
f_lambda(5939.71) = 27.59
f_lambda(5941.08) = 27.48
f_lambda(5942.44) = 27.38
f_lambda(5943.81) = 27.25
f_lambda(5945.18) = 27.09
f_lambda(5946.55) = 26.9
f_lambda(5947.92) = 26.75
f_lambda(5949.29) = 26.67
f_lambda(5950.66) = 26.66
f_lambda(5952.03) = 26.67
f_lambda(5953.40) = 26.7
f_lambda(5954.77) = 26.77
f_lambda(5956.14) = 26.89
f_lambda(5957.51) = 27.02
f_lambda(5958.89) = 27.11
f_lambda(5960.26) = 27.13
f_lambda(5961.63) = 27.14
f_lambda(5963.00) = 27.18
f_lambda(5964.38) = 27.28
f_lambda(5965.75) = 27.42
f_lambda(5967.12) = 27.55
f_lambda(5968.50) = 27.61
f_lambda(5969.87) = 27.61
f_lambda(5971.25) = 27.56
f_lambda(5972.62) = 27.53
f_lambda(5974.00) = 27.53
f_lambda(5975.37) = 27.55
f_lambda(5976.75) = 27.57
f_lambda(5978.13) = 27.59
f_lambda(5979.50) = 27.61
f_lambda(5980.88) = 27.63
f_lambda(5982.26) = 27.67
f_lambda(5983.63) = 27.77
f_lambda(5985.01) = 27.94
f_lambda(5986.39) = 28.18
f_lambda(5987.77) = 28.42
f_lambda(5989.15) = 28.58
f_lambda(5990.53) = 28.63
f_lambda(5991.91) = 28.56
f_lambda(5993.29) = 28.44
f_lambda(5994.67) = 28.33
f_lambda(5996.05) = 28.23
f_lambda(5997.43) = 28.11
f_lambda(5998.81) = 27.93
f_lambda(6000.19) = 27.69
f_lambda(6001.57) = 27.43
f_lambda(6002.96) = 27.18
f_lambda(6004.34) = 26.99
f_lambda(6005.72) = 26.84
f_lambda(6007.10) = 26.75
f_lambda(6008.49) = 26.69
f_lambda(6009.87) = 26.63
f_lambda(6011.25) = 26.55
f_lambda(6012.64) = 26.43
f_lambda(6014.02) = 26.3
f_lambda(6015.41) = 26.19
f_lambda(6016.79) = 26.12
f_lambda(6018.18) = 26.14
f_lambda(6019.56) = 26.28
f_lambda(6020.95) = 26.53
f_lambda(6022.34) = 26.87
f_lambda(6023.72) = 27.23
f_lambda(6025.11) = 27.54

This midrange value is 27.8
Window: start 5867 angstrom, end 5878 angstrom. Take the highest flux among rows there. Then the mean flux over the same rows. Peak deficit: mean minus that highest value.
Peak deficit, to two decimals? -0.44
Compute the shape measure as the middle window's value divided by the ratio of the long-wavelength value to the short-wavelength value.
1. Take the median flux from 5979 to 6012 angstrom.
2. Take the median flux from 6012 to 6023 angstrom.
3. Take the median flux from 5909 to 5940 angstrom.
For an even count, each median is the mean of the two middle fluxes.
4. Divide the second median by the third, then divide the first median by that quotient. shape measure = 29.3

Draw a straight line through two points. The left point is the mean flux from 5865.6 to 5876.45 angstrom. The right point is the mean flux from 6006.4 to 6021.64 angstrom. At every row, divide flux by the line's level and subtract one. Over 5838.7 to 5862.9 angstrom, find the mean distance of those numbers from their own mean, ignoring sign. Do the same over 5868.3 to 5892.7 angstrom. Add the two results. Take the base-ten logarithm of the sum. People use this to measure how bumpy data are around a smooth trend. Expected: -0.98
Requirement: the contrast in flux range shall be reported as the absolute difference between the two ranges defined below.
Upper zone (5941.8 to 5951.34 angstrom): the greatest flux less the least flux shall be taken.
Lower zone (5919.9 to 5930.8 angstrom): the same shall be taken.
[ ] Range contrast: 0.19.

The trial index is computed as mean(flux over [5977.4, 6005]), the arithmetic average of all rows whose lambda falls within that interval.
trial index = 27.9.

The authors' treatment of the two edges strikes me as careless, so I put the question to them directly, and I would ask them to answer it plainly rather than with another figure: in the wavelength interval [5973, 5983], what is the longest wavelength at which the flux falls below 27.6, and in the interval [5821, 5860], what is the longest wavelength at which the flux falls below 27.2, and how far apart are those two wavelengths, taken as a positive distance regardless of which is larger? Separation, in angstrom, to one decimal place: 118.6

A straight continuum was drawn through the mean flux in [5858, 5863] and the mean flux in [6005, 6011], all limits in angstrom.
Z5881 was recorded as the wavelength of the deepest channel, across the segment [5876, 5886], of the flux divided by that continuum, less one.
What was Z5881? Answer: 5885.25 angstrom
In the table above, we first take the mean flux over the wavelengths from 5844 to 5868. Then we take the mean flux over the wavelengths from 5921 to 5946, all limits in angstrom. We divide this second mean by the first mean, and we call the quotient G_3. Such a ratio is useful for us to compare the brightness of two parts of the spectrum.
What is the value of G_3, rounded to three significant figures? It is 1.01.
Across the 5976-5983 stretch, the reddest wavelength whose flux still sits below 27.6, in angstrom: 5978.13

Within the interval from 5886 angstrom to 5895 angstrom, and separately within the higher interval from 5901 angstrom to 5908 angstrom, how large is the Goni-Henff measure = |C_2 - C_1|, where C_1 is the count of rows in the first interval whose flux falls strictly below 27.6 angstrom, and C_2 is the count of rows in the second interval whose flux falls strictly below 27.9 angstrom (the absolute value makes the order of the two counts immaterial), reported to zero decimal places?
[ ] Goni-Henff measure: 3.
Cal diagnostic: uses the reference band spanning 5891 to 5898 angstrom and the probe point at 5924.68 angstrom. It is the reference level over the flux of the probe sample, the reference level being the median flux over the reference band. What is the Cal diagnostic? 0.823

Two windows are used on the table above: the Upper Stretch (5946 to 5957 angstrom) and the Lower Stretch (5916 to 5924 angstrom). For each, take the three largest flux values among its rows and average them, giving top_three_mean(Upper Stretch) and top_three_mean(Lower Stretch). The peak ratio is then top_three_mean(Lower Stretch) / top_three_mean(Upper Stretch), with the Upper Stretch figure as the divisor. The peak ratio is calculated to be 1.03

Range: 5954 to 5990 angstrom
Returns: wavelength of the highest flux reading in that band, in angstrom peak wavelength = 5989.15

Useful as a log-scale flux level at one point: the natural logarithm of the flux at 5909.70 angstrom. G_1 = 3.33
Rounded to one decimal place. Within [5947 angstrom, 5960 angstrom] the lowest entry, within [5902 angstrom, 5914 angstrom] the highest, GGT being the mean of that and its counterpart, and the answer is 27.3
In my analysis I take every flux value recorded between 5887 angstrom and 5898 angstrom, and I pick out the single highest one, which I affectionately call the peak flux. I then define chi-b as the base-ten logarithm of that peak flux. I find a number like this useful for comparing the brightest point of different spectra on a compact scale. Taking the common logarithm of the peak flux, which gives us 1.39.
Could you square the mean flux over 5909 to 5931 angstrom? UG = 769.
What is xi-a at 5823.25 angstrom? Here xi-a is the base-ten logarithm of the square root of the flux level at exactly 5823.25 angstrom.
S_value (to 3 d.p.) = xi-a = 0.734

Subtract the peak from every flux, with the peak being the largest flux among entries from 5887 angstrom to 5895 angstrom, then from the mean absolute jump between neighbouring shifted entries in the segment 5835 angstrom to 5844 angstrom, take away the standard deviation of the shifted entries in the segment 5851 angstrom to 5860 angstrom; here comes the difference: -0.5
